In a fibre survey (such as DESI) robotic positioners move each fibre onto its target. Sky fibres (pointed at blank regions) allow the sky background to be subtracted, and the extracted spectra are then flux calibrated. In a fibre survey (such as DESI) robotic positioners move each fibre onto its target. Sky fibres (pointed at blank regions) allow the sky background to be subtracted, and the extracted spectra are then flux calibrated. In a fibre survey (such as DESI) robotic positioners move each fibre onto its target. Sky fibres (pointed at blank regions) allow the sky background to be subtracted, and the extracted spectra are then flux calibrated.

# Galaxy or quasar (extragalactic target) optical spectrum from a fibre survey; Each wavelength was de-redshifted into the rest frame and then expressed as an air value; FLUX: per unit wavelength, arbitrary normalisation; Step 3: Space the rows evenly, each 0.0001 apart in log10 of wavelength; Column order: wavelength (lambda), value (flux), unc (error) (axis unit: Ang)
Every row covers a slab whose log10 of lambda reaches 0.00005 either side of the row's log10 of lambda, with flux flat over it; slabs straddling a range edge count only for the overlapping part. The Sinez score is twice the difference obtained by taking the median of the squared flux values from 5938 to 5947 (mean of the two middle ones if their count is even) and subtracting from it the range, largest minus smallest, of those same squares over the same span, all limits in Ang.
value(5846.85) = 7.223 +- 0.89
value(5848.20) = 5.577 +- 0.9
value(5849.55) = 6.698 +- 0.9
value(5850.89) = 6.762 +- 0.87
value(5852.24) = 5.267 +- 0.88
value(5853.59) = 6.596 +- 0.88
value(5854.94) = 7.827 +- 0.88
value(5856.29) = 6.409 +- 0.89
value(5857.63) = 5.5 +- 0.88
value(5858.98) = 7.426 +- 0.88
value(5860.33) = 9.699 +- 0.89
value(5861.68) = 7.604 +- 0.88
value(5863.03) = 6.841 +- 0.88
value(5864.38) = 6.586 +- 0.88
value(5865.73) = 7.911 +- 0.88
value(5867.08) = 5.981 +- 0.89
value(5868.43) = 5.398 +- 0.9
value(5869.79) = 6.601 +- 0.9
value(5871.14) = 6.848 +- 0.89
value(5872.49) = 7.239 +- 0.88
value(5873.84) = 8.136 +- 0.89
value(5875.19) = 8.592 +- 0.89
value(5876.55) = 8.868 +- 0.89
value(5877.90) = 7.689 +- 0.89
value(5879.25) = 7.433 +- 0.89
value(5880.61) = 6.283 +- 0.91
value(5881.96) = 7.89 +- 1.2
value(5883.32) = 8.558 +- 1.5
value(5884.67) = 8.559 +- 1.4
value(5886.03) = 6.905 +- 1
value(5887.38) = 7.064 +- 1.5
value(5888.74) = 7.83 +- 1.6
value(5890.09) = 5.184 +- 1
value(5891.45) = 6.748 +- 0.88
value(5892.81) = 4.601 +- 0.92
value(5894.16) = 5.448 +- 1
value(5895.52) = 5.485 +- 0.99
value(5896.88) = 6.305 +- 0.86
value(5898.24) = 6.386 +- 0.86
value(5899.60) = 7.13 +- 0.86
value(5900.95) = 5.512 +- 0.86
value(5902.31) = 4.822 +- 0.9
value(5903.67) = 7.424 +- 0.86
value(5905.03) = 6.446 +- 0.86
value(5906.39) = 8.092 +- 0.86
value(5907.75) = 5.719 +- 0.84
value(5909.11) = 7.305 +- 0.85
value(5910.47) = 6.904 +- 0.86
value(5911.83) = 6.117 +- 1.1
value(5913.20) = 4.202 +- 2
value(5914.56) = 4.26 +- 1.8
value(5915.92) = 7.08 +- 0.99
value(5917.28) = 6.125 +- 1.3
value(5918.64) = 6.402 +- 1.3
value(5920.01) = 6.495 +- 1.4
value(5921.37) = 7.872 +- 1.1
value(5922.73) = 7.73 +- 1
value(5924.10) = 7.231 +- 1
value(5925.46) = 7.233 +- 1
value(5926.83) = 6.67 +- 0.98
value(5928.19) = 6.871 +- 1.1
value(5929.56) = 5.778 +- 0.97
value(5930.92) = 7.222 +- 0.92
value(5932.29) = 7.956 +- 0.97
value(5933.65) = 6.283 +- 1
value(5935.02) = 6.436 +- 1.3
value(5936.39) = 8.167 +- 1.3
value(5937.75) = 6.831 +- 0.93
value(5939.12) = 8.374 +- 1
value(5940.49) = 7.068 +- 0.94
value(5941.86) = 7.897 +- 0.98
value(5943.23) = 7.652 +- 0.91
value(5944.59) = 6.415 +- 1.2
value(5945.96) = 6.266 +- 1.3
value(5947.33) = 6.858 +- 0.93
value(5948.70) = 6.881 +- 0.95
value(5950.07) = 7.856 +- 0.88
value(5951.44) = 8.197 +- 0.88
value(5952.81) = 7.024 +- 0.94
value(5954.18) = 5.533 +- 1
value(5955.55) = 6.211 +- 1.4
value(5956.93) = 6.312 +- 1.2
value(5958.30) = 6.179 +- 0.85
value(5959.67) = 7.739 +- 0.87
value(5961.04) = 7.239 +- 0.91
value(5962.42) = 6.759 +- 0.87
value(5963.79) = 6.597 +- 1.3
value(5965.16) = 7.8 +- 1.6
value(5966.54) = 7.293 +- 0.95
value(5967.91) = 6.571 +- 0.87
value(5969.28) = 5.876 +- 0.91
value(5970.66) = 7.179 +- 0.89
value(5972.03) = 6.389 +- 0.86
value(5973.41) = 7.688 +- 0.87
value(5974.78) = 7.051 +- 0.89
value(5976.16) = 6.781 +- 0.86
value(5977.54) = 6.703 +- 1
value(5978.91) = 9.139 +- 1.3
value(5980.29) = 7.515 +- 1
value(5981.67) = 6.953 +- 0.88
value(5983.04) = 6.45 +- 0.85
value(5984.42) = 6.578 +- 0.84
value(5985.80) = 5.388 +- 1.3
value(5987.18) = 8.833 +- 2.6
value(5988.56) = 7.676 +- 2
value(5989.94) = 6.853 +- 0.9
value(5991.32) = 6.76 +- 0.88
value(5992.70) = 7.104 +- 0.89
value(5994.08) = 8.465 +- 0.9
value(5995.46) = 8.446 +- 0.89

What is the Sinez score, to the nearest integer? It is 47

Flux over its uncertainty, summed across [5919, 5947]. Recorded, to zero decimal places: 136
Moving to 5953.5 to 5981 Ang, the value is 140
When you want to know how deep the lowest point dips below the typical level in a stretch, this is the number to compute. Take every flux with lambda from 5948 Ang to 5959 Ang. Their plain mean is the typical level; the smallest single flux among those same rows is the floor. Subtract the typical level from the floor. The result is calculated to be -1.24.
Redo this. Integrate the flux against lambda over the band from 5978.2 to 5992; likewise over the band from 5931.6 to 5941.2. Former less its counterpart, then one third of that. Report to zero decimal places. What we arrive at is 10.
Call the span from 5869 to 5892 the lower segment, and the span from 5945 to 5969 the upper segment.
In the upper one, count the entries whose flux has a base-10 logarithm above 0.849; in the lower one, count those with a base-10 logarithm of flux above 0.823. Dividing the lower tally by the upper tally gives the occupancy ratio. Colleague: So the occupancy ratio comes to 2.3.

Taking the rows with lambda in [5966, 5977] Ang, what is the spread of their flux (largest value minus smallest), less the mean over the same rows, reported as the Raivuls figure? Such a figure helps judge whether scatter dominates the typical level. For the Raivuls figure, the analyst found -5.0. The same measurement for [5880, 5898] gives -2.7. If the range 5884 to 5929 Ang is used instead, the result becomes -2.1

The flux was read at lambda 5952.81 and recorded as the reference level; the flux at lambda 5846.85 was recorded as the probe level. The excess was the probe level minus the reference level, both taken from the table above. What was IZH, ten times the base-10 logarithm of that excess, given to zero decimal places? -7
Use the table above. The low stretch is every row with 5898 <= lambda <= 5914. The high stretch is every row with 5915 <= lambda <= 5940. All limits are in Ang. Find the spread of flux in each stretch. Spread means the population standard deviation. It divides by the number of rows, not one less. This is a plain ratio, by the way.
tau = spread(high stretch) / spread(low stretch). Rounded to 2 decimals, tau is 0.67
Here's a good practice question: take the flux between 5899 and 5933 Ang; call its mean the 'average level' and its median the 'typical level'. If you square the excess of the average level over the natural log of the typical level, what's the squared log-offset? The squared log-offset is 21.7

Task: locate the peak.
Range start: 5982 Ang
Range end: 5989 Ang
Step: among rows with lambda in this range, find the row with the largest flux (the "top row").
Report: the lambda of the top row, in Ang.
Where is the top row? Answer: 5987.18 Ang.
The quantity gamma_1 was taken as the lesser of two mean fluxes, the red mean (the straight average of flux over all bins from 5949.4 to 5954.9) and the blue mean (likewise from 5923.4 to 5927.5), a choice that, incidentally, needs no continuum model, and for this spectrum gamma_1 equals 7.04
